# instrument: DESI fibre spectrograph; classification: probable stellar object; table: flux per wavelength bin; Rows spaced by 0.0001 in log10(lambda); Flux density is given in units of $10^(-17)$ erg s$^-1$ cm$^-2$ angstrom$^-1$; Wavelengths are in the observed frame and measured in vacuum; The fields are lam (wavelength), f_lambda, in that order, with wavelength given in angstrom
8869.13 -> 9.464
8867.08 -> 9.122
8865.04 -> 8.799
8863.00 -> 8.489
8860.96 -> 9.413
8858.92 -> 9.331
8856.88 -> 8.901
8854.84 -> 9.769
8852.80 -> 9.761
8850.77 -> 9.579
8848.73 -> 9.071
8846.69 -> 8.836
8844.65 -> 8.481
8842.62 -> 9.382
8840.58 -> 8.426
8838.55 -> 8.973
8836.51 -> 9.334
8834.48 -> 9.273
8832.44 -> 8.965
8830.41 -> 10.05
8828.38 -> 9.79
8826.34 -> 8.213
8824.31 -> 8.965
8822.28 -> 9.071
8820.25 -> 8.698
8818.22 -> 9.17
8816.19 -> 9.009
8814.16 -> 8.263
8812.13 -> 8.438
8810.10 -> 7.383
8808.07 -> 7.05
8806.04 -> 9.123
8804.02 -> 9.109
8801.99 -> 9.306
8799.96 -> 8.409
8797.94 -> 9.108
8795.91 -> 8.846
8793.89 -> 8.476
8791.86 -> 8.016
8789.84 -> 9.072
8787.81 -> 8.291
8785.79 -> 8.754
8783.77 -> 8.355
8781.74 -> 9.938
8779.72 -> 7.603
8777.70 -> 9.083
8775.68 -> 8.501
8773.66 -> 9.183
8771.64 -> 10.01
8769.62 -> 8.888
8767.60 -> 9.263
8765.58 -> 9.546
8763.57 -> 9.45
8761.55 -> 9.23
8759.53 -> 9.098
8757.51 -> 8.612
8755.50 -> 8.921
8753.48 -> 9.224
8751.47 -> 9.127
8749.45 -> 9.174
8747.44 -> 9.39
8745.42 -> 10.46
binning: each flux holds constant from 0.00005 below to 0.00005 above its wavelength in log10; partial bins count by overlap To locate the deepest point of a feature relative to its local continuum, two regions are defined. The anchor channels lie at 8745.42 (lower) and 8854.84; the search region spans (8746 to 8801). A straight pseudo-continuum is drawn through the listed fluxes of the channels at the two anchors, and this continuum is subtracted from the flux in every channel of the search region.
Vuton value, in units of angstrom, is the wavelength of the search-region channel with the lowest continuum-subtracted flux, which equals 8779.72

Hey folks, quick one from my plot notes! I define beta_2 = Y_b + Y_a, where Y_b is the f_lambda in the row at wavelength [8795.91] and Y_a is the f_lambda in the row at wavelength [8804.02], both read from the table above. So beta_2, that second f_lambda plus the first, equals 18.0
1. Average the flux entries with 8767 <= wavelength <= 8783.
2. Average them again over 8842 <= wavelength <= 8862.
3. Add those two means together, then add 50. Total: 68.3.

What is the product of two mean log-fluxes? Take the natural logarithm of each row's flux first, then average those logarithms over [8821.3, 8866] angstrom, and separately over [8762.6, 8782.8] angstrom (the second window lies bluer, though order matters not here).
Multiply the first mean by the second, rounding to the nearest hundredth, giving 4.89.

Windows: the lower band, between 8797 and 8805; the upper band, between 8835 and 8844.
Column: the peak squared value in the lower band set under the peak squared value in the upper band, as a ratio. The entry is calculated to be 1.02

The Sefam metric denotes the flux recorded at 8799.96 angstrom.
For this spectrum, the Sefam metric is 8.409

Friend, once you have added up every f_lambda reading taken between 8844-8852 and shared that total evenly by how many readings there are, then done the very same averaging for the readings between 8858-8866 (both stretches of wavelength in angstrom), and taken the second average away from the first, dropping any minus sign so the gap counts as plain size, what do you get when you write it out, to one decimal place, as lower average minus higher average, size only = 0.0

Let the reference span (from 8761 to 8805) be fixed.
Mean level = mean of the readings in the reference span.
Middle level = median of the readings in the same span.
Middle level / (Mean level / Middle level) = 9.2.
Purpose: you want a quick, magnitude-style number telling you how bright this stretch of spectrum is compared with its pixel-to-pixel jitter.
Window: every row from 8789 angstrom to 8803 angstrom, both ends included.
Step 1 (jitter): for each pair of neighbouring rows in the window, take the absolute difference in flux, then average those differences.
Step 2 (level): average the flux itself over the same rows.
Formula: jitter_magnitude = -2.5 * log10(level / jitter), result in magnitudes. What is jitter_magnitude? -2.87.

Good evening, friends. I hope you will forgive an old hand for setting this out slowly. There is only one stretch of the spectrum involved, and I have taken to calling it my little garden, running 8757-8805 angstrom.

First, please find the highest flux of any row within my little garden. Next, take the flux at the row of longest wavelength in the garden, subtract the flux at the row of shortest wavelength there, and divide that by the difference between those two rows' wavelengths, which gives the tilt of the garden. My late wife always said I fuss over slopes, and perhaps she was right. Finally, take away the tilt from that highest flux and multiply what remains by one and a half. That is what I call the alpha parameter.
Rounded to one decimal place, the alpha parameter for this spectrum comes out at 15.0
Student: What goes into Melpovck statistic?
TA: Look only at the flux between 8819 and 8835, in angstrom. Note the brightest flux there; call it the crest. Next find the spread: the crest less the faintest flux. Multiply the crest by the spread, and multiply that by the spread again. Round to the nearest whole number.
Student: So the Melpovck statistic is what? 34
